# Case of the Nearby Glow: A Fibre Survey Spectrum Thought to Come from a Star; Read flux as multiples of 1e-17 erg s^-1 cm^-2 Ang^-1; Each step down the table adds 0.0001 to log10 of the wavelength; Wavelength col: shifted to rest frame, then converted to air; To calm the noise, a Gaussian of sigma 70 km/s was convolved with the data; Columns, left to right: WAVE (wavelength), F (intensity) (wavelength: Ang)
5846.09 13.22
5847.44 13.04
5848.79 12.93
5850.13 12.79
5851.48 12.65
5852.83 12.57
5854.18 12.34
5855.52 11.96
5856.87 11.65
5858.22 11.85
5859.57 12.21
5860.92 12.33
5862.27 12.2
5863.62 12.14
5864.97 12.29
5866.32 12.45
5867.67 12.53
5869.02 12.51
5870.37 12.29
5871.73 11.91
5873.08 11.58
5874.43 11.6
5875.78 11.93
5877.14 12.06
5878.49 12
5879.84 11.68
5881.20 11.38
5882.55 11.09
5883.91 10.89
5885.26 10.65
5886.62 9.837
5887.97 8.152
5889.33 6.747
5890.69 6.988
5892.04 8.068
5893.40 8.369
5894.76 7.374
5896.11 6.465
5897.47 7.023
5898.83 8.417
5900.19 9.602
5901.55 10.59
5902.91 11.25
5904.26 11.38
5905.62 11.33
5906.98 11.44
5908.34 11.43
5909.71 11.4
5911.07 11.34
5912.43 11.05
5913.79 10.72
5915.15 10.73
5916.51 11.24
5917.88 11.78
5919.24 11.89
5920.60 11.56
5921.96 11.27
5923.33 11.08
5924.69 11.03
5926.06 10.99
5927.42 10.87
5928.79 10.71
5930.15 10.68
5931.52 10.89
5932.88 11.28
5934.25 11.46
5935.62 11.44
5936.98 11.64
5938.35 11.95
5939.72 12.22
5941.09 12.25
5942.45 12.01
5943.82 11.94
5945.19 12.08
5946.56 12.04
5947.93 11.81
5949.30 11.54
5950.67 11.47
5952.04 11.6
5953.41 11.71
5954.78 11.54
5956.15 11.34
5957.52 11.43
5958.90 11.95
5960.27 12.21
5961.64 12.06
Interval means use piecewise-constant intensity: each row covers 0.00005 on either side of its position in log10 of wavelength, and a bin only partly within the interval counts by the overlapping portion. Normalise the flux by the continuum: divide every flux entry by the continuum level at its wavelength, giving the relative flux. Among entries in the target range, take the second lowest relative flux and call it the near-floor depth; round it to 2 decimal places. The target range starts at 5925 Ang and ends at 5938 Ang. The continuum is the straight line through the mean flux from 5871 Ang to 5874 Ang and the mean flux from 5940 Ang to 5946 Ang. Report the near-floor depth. 0.89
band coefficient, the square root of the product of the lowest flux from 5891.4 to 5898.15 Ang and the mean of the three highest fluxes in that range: 7.2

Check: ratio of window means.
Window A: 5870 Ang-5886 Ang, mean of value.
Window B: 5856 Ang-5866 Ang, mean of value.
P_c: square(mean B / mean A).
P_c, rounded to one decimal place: 1.1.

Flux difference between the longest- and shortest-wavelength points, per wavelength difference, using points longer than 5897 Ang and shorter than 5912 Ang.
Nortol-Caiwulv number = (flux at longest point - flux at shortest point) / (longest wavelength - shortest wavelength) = 0.32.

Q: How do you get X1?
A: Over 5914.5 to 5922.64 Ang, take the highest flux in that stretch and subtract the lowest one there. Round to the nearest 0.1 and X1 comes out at 1.2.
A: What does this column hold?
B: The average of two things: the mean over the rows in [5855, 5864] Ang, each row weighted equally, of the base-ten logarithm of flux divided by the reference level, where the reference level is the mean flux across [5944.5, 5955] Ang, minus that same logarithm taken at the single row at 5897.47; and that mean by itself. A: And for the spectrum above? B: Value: 0.123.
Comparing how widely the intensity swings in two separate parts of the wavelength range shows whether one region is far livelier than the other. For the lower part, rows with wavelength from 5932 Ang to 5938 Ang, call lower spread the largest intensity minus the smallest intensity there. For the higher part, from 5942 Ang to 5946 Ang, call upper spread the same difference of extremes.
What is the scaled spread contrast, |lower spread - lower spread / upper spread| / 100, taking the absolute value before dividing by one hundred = 0.0221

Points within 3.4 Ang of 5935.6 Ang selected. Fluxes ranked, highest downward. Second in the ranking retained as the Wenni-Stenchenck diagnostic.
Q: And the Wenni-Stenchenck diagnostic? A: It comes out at 11.64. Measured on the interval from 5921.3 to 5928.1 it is 11.08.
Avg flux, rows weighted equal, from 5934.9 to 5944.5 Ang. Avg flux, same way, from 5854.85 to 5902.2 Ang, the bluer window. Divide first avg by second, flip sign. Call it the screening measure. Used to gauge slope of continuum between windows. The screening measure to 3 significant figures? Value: -1.13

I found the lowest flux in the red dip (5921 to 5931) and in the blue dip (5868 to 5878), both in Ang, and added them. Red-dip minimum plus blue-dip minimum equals 22.3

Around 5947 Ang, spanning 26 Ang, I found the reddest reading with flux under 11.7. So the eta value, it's 5957.52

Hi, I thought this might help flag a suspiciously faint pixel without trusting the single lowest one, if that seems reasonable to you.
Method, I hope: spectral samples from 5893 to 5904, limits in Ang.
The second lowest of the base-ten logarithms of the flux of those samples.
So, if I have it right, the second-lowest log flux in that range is 0.847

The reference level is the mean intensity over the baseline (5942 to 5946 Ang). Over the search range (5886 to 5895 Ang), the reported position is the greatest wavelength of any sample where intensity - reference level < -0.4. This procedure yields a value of 5894.76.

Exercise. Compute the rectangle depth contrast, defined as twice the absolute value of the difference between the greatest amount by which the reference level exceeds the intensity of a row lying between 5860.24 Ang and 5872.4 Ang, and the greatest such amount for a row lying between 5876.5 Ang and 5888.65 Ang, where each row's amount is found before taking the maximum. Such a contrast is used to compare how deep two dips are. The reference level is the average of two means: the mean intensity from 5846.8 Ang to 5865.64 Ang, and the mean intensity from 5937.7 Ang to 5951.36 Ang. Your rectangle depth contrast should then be 7.5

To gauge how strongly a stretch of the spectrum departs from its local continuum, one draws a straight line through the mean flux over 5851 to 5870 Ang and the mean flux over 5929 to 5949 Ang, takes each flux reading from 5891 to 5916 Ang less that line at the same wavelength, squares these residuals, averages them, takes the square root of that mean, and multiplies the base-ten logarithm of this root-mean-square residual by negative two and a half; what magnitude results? -1.1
